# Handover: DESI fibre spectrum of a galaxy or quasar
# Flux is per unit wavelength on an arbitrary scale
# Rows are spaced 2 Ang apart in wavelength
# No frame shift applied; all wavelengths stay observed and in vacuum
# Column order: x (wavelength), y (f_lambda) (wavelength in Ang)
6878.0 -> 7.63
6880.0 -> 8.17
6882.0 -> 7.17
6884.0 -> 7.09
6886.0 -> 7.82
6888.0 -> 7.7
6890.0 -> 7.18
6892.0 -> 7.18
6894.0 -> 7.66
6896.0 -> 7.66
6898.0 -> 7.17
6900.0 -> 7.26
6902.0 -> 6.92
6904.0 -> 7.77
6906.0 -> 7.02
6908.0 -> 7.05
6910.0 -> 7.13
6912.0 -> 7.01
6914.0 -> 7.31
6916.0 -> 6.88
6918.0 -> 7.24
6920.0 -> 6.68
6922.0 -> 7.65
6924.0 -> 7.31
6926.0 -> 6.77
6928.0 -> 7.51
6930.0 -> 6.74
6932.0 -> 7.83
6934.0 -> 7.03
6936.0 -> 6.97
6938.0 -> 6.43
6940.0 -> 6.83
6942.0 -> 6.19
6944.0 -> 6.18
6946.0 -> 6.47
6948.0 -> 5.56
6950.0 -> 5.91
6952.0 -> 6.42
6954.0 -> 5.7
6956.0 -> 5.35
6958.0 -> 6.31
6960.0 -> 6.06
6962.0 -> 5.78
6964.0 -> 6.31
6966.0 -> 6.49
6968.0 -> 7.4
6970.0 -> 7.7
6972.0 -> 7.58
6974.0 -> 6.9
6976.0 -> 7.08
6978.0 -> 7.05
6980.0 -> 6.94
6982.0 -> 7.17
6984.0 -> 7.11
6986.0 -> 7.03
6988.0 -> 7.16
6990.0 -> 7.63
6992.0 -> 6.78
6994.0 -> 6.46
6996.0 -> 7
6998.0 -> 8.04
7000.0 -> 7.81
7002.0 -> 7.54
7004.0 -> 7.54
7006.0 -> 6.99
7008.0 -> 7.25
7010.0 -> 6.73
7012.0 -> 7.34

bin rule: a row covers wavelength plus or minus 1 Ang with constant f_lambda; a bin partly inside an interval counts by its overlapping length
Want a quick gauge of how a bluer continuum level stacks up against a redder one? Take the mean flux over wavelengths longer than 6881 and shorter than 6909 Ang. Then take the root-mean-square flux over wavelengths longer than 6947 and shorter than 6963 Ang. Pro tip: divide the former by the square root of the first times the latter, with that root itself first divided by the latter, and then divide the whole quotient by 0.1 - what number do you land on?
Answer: 66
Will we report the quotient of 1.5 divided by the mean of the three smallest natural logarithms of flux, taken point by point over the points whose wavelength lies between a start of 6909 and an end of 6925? 0.779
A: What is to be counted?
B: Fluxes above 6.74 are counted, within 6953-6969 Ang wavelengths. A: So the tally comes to 1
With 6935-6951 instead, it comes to 2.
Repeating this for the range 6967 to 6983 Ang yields 8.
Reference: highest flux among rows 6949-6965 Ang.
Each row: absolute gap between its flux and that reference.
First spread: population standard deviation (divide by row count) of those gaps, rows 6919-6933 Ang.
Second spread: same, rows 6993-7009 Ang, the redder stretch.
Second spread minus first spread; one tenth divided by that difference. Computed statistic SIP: 3.1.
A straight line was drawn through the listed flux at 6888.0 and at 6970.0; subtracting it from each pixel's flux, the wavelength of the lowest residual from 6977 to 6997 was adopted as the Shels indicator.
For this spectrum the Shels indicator 6994.0 Ang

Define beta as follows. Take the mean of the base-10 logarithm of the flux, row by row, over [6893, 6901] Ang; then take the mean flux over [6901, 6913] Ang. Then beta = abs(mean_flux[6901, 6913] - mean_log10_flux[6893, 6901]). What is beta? 6.28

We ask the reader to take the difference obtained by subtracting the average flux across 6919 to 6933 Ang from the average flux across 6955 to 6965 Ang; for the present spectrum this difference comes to -1.3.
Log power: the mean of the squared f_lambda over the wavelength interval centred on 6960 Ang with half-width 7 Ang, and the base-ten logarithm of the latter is 1.56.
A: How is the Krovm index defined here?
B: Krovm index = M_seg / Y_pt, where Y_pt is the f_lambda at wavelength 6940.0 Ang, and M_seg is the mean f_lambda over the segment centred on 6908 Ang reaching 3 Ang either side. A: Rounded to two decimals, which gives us 1.03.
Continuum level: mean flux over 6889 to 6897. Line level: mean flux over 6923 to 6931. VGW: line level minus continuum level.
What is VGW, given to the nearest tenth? -0.3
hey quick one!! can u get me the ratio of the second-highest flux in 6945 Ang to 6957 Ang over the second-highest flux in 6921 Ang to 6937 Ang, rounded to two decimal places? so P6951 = 0.84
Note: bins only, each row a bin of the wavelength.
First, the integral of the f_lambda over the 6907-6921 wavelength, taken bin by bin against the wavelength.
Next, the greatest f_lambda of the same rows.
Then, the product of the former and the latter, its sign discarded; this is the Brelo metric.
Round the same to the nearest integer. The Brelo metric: 721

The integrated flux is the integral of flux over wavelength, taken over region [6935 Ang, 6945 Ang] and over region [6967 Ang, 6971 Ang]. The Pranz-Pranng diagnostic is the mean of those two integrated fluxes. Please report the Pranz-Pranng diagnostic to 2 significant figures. 48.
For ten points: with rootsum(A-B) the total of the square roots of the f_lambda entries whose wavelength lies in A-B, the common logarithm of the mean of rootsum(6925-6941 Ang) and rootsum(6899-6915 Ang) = 1.33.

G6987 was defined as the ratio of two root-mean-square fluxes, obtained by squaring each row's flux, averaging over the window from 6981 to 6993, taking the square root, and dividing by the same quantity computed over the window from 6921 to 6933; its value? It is 0.978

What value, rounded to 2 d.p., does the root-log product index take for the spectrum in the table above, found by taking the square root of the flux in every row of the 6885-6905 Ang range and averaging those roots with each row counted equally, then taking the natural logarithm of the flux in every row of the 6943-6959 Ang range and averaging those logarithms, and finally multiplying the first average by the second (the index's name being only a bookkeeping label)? 4.87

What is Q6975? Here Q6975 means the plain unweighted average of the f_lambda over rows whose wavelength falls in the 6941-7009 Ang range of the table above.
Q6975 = 6.8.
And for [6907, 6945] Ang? 7.0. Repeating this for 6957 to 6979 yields 6.8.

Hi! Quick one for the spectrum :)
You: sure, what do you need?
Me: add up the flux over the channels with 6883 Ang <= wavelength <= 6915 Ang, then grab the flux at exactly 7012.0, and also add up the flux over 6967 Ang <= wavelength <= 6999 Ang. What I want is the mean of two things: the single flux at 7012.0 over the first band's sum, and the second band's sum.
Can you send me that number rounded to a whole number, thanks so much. 58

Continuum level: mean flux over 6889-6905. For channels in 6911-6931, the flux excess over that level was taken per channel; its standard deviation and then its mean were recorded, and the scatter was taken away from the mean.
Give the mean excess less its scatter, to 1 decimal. -0.6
